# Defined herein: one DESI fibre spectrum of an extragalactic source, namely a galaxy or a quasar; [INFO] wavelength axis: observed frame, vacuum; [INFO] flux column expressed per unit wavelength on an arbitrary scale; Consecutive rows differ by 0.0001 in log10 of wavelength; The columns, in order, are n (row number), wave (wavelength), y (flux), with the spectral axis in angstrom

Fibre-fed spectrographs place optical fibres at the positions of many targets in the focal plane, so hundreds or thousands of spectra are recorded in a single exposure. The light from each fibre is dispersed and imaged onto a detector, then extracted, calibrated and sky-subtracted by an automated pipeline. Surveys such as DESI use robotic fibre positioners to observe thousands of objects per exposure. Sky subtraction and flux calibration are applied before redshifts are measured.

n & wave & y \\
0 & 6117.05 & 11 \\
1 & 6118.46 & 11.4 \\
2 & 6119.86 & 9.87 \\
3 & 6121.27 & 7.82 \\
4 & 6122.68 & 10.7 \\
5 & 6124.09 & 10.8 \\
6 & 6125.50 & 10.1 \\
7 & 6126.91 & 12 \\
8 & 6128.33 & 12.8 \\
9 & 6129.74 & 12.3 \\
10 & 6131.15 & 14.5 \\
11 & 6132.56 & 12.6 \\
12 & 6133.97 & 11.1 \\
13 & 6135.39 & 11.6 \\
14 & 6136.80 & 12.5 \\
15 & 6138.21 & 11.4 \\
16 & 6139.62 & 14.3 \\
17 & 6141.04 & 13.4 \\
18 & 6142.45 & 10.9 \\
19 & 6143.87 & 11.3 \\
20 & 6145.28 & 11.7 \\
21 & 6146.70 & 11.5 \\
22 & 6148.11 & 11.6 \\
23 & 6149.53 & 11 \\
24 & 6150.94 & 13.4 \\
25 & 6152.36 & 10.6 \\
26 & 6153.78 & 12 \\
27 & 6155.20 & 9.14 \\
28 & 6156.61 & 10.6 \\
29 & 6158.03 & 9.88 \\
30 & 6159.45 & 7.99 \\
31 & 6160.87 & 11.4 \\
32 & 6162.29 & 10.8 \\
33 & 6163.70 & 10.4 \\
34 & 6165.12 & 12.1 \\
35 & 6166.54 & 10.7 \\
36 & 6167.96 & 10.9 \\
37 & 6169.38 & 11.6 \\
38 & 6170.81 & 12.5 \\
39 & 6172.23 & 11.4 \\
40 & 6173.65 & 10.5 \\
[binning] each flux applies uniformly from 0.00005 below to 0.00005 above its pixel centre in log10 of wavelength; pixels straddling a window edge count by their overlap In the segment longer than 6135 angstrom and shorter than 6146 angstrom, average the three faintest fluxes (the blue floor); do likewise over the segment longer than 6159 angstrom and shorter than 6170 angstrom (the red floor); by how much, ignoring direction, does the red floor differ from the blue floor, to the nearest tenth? 1.5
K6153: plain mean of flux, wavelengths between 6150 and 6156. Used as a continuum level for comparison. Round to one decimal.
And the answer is 11.3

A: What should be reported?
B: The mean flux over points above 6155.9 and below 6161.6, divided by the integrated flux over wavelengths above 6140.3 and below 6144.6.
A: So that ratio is 0.20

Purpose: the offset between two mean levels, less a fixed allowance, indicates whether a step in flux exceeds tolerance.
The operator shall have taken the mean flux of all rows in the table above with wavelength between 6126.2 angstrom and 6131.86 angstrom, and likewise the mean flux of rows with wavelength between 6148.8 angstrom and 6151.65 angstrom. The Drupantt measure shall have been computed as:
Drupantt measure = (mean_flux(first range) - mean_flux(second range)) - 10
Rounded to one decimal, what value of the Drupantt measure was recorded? -9.3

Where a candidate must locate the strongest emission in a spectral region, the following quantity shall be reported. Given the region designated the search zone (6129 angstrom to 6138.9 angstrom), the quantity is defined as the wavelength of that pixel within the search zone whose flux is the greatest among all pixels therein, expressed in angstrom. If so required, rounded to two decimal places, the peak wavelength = 6131.15 angstrom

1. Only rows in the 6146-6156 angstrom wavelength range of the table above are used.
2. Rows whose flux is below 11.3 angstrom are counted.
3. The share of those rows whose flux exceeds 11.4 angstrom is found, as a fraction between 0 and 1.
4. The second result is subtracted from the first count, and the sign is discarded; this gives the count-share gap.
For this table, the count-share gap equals 2.4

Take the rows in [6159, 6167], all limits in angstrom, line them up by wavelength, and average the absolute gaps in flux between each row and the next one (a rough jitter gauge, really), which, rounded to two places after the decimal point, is 1.50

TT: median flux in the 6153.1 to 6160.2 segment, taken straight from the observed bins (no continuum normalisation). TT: 9.9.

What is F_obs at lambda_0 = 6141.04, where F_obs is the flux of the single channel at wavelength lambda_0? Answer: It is 13.4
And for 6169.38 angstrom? 11.6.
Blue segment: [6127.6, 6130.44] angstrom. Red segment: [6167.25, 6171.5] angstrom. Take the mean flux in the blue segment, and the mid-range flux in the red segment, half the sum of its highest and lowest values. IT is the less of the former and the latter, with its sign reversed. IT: -11.7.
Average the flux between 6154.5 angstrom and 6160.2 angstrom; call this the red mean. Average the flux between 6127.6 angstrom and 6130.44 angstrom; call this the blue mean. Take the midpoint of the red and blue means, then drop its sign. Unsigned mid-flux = 11.0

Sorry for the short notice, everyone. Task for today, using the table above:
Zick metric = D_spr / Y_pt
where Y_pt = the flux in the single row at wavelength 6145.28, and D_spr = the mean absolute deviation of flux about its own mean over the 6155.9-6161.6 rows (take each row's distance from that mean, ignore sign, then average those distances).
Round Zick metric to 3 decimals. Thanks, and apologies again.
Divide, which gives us 0.088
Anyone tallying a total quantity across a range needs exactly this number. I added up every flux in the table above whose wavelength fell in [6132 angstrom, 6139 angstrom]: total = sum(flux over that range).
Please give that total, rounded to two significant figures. 59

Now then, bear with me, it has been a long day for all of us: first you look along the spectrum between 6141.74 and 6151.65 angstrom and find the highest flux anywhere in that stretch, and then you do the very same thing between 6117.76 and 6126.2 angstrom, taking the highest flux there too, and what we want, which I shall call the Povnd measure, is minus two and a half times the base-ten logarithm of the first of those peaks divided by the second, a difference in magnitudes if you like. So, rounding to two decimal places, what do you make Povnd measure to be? -0.18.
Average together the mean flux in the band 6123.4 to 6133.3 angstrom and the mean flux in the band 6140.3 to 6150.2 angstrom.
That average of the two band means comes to 11.9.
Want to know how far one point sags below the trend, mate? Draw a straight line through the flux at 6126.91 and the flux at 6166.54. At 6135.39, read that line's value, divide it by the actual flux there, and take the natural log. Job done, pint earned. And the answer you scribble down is 0.01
